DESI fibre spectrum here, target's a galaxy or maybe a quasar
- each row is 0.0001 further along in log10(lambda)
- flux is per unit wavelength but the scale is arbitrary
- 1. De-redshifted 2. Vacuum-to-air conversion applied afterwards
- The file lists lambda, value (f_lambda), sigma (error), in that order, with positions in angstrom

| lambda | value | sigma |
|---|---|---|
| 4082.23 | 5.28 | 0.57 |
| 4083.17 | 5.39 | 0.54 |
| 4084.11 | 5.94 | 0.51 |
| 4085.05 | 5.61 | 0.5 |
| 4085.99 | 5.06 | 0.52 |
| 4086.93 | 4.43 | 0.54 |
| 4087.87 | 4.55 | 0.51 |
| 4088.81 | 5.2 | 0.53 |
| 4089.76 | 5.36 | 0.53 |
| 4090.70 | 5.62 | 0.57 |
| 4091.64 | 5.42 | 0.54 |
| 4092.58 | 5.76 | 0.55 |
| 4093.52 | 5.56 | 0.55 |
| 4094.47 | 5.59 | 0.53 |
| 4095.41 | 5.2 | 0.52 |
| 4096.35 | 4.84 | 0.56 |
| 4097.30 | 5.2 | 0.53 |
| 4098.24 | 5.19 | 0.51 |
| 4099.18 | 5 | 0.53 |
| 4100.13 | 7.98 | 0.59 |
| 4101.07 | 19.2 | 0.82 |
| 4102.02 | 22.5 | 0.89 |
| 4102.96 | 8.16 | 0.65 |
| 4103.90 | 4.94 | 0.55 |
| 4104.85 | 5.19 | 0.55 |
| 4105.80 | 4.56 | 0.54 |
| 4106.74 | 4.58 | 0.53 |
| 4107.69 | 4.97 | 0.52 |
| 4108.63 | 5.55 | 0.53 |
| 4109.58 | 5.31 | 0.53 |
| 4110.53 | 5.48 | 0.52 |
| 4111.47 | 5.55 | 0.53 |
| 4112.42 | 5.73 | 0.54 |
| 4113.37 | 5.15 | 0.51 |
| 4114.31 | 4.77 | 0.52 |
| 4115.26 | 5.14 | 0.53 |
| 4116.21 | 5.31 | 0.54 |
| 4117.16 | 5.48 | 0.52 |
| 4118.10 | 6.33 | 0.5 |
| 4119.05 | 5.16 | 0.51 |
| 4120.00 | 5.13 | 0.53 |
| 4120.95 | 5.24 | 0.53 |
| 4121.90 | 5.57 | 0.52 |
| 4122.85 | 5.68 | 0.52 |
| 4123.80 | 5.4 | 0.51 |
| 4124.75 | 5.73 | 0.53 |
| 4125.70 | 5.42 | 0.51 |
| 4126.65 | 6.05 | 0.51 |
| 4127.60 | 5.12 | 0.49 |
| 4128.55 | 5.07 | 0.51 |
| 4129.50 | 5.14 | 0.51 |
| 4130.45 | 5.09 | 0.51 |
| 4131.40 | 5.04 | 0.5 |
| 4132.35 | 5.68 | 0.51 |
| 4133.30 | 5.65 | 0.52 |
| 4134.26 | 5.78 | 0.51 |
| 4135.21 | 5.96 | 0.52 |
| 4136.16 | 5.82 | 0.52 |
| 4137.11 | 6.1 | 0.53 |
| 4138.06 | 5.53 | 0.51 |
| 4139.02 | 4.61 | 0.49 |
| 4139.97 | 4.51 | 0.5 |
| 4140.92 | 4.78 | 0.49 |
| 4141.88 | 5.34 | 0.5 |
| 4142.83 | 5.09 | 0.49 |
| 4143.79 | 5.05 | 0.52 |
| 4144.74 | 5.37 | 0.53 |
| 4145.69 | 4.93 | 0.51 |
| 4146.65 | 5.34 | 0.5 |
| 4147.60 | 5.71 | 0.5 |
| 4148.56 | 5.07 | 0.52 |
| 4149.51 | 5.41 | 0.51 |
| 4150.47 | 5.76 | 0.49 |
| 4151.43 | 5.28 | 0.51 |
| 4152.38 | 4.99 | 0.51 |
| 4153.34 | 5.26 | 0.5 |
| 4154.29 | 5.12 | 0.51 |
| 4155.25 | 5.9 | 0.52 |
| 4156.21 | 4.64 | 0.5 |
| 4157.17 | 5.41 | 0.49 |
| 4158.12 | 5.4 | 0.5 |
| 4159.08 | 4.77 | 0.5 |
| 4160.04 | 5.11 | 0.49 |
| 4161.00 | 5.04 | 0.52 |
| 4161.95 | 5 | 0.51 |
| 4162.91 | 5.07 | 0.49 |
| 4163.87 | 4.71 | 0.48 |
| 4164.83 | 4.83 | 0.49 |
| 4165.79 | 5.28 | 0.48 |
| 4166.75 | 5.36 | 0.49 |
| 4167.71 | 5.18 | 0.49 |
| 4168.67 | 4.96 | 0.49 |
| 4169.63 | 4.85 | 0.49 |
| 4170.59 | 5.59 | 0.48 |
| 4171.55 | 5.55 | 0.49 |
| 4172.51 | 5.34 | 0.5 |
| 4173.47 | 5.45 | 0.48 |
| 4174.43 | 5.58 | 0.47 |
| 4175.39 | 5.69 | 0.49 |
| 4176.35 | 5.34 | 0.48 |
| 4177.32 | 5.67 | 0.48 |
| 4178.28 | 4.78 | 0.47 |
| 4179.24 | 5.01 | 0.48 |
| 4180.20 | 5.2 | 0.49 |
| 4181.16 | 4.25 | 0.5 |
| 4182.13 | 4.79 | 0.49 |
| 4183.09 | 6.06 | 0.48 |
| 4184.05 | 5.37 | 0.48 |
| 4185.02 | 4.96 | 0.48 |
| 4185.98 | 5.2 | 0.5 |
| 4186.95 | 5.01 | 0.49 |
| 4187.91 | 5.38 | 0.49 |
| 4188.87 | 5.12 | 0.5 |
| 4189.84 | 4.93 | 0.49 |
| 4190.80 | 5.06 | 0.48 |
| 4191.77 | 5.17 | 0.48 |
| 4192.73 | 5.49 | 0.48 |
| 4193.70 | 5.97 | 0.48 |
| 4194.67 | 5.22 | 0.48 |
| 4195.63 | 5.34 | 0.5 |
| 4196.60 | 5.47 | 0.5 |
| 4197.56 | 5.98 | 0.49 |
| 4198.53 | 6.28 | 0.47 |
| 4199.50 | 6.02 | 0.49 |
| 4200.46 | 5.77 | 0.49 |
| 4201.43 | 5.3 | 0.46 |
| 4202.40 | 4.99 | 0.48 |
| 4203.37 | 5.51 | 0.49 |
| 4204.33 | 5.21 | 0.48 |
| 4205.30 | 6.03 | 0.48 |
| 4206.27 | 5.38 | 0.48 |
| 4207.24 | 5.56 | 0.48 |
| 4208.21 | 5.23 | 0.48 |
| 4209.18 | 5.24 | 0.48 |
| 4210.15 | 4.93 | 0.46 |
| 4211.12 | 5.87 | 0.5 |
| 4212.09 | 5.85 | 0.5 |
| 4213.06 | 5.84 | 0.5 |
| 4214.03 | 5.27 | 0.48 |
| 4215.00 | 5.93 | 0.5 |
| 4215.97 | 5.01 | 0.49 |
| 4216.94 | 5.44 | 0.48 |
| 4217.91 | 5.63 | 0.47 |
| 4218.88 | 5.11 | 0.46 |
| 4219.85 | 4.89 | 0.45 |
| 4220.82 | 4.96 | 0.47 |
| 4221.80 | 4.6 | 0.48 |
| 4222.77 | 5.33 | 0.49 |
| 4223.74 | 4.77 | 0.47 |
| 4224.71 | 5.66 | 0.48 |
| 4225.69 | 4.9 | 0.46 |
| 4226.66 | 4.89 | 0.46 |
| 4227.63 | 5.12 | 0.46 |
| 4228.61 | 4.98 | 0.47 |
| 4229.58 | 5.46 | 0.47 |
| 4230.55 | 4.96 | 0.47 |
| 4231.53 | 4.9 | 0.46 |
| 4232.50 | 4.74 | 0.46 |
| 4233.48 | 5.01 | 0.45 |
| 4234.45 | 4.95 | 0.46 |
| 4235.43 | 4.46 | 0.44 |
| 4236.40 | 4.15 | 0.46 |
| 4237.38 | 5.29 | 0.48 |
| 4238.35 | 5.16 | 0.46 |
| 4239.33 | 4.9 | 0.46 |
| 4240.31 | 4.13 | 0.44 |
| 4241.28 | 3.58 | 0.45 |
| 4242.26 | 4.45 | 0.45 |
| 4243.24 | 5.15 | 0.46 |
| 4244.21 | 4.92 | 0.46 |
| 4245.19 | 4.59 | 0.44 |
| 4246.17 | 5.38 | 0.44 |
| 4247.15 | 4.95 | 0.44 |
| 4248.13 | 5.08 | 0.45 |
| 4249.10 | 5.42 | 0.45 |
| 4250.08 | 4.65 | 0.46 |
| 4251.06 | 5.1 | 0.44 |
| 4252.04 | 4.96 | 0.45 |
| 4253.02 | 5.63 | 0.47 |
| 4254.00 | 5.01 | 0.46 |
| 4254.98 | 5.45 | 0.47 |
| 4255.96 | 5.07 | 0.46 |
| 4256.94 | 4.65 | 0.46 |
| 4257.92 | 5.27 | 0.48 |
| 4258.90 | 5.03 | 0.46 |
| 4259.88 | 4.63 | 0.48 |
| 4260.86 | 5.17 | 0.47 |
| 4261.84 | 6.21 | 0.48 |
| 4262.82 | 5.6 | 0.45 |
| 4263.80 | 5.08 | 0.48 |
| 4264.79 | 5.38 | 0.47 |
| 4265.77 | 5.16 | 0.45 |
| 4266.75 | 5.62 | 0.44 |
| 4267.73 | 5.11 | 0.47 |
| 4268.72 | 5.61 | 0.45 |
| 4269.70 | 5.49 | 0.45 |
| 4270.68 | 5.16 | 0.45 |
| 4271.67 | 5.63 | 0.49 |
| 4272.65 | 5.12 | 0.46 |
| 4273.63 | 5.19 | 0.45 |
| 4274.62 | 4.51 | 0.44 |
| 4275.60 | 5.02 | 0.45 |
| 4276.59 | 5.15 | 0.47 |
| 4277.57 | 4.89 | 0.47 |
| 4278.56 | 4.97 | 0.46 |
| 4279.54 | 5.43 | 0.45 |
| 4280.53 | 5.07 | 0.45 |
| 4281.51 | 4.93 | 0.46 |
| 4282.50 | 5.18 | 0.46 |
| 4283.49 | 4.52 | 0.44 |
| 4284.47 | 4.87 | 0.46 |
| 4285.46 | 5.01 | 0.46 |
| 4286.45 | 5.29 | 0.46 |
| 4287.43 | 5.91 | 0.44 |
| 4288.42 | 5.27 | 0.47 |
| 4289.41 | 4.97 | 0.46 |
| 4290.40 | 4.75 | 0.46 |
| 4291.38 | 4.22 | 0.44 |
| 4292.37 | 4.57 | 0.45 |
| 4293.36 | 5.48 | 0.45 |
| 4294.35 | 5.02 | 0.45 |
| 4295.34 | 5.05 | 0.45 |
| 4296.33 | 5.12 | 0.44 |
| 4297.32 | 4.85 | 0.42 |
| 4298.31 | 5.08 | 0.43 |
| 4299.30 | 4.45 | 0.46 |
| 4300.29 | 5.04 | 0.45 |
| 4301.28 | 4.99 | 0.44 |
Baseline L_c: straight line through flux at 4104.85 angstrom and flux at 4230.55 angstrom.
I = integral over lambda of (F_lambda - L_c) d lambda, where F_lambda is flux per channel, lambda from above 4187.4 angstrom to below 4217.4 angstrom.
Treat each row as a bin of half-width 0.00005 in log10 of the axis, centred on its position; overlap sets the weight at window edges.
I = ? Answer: 14.0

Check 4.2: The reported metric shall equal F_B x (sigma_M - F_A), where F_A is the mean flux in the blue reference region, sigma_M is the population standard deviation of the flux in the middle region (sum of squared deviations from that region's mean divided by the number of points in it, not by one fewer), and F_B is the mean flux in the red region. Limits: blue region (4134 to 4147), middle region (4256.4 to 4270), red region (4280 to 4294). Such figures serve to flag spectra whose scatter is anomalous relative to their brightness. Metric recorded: -24.5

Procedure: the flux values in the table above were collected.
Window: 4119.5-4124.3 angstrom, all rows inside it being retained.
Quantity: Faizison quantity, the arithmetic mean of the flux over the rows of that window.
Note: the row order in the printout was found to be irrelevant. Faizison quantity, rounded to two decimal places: 5.40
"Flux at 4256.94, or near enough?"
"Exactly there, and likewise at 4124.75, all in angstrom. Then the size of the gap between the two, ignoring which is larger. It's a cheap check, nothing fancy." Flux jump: 1.1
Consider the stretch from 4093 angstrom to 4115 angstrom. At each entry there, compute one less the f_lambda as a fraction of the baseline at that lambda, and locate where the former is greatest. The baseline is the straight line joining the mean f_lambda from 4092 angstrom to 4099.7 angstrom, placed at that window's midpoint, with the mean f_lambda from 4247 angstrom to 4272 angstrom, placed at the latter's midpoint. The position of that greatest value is 4105.80 angstrom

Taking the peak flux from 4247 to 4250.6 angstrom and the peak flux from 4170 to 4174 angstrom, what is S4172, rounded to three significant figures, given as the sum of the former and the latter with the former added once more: 16.4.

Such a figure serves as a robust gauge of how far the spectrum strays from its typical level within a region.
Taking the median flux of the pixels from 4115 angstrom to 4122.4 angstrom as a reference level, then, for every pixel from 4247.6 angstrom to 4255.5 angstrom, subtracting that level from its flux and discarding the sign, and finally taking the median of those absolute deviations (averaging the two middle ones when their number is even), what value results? 0.23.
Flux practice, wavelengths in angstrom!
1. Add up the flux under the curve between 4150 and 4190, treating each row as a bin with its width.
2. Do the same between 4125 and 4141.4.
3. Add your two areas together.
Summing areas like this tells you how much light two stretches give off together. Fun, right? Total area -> 296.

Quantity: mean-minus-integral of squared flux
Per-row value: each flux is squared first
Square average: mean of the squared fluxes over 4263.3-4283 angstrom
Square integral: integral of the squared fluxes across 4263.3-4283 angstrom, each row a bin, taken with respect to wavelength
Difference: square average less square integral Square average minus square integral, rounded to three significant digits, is -504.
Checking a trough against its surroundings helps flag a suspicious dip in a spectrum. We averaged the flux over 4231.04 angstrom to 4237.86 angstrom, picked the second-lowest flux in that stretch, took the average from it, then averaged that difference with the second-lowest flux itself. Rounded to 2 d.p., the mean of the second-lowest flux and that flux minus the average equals 2.07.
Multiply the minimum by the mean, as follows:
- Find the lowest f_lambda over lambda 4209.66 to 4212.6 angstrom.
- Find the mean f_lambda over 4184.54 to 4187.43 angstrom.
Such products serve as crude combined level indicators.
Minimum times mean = 24.9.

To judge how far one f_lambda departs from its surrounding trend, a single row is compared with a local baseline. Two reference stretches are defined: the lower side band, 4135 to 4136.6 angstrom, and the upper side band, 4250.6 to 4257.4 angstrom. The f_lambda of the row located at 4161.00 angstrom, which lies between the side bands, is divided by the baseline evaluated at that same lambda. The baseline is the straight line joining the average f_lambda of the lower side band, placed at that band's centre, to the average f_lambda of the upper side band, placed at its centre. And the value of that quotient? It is 0.880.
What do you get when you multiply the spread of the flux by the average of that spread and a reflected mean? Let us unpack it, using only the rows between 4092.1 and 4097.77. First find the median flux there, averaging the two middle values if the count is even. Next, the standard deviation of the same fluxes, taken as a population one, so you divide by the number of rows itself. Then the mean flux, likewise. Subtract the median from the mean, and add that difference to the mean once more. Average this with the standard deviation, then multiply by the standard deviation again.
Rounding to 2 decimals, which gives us 0.87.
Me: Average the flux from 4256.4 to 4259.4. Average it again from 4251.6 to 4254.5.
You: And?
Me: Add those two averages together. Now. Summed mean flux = 10.2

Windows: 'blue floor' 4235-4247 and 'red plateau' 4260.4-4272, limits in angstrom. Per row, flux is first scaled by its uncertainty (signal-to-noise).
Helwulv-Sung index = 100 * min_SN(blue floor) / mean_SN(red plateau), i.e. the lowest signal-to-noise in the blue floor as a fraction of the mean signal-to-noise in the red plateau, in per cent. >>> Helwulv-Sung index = 67.6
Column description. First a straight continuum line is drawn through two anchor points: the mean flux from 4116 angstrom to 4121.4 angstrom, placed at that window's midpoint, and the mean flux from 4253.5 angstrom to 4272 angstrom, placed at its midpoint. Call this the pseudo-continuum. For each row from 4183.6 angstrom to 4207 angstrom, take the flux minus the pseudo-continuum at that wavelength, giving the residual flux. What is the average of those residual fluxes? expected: 0.07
